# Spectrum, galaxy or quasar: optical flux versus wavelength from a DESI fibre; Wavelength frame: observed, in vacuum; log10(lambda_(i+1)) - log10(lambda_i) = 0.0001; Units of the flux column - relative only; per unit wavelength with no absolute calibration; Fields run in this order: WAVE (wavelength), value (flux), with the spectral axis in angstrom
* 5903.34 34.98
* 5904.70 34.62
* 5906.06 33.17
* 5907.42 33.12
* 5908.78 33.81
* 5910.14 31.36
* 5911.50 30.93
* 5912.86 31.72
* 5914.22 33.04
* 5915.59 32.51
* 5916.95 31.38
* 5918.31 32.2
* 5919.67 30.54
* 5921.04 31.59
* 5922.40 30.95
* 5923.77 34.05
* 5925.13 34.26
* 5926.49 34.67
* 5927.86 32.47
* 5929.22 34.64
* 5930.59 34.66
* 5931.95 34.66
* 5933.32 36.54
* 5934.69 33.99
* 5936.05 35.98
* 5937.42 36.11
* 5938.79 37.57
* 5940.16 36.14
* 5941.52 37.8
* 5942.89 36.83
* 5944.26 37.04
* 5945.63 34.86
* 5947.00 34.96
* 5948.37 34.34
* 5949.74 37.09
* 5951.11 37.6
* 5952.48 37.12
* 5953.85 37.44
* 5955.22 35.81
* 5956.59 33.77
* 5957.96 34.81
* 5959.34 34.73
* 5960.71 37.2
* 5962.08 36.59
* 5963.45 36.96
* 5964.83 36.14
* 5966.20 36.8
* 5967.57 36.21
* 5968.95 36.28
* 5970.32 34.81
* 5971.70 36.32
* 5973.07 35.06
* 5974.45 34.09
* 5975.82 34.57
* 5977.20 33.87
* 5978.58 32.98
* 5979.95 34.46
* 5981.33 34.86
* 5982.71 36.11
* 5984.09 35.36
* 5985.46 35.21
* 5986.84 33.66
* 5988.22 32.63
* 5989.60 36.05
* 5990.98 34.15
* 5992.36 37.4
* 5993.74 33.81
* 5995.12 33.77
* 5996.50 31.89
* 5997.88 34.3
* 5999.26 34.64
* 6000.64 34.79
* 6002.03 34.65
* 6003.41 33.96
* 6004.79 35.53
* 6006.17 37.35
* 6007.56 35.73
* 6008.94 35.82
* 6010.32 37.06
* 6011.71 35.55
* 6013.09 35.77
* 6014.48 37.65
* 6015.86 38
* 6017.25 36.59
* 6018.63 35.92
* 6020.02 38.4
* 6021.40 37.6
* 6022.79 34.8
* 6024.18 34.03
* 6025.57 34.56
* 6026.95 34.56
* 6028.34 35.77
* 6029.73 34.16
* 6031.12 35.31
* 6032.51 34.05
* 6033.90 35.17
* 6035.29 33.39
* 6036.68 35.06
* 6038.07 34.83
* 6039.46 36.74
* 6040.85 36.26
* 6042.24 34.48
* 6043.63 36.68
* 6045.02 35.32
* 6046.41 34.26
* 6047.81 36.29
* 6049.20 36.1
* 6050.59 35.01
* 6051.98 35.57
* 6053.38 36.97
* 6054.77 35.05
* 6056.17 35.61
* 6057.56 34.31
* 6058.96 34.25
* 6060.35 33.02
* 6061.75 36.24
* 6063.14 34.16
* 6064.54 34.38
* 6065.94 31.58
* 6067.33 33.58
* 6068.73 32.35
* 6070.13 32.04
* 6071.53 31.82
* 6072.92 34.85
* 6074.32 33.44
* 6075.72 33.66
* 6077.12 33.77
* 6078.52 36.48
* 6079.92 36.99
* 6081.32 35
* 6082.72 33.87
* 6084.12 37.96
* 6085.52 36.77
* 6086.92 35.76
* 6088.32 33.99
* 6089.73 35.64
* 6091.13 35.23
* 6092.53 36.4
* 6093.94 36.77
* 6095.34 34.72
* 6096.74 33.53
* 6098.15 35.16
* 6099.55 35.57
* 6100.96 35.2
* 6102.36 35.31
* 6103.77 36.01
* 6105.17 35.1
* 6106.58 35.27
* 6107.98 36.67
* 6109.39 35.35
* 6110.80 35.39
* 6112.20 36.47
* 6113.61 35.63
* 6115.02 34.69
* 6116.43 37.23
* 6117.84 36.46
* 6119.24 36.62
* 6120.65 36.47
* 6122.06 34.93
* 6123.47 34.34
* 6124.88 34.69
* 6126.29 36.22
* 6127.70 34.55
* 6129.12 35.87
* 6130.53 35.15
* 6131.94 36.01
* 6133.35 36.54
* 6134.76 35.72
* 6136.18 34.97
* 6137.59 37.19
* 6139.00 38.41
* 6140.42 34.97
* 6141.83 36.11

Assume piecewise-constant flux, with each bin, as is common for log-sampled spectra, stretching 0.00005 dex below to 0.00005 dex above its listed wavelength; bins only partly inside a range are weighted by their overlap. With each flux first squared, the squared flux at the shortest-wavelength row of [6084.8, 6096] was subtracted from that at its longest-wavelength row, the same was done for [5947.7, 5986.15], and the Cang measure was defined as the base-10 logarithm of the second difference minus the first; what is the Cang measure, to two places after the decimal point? 2.32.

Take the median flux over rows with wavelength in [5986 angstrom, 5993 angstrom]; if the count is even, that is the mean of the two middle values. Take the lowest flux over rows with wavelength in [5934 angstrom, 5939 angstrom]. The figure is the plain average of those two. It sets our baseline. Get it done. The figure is 34.1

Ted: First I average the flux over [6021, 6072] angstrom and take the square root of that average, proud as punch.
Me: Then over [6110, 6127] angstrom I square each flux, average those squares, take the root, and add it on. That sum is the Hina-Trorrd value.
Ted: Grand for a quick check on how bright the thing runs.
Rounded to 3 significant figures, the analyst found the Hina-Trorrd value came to 41.7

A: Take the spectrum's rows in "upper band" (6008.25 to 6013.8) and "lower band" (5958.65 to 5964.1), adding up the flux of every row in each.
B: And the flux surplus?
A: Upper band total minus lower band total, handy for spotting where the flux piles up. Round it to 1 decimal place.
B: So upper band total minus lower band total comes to -1.3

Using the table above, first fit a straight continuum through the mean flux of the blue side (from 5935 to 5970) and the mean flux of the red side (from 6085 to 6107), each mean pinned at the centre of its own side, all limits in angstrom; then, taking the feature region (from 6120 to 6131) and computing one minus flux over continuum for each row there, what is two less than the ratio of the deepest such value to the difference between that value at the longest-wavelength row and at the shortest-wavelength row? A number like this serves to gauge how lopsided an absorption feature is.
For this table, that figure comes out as -1.3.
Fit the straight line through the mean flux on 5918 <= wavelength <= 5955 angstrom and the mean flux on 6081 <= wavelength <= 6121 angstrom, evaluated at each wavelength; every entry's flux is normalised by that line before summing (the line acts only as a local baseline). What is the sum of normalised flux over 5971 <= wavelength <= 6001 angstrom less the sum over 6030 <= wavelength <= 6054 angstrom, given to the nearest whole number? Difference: 5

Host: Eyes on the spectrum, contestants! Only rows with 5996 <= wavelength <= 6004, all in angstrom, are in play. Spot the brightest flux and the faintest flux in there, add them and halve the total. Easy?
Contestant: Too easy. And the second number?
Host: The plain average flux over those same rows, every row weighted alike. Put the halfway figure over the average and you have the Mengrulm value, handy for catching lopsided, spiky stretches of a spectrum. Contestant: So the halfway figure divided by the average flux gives 0.98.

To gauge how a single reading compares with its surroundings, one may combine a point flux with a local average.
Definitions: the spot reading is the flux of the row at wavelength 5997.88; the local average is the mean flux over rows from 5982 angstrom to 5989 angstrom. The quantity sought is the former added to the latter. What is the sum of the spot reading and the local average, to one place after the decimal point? 68.9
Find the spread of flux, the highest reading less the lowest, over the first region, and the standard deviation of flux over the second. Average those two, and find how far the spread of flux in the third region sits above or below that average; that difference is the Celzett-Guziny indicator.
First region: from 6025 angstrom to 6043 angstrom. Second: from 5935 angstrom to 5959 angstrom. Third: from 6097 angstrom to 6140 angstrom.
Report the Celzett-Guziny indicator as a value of 1.8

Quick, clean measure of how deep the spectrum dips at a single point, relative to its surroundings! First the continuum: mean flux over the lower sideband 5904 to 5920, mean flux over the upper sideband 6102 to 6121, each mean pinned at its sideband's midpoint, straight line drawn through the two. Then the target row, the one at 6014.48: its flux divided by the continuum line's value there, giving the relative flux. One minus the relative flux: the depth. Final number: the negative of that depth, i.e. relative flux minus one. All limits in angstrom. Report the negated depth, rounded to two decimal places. 0.10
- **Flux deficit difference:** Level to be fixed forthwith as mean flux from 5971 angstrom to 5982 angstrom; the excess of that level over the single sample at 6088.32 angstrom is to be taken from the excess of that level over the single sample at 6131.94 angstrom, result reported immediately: -2.0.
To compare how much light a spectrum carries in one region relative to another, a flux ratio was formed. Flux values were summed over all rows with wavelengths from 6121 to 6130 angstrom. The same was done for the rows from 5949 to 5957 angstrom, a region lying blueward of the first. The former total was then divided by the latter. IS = 0.96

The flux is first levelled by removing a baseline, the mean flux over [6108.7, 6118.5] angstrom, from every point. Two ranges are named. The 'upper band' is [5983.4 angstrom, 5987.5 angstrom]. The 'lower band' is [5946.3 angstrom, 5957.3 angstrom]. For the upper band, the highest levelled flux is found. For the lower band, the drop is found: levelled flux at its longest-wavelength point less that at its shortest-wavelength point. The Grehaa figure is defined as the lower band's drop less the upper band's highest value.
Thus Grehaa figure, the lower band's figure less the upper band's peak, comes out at -0.7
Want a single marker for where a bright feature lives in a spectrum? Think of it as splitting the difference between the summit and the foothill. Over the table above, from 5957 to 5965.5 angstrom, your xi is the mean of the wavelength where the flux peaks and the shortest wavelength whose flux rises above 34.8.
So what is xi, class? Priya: 5959.3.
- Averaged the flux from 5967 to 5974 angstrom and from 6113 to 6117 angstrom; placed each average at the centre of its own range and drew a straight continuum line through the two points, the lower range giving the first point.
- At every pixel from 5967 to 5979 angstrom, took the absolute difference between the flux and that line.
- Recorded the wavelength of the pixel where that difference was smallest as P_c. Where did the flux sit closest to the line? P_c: 5967.57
